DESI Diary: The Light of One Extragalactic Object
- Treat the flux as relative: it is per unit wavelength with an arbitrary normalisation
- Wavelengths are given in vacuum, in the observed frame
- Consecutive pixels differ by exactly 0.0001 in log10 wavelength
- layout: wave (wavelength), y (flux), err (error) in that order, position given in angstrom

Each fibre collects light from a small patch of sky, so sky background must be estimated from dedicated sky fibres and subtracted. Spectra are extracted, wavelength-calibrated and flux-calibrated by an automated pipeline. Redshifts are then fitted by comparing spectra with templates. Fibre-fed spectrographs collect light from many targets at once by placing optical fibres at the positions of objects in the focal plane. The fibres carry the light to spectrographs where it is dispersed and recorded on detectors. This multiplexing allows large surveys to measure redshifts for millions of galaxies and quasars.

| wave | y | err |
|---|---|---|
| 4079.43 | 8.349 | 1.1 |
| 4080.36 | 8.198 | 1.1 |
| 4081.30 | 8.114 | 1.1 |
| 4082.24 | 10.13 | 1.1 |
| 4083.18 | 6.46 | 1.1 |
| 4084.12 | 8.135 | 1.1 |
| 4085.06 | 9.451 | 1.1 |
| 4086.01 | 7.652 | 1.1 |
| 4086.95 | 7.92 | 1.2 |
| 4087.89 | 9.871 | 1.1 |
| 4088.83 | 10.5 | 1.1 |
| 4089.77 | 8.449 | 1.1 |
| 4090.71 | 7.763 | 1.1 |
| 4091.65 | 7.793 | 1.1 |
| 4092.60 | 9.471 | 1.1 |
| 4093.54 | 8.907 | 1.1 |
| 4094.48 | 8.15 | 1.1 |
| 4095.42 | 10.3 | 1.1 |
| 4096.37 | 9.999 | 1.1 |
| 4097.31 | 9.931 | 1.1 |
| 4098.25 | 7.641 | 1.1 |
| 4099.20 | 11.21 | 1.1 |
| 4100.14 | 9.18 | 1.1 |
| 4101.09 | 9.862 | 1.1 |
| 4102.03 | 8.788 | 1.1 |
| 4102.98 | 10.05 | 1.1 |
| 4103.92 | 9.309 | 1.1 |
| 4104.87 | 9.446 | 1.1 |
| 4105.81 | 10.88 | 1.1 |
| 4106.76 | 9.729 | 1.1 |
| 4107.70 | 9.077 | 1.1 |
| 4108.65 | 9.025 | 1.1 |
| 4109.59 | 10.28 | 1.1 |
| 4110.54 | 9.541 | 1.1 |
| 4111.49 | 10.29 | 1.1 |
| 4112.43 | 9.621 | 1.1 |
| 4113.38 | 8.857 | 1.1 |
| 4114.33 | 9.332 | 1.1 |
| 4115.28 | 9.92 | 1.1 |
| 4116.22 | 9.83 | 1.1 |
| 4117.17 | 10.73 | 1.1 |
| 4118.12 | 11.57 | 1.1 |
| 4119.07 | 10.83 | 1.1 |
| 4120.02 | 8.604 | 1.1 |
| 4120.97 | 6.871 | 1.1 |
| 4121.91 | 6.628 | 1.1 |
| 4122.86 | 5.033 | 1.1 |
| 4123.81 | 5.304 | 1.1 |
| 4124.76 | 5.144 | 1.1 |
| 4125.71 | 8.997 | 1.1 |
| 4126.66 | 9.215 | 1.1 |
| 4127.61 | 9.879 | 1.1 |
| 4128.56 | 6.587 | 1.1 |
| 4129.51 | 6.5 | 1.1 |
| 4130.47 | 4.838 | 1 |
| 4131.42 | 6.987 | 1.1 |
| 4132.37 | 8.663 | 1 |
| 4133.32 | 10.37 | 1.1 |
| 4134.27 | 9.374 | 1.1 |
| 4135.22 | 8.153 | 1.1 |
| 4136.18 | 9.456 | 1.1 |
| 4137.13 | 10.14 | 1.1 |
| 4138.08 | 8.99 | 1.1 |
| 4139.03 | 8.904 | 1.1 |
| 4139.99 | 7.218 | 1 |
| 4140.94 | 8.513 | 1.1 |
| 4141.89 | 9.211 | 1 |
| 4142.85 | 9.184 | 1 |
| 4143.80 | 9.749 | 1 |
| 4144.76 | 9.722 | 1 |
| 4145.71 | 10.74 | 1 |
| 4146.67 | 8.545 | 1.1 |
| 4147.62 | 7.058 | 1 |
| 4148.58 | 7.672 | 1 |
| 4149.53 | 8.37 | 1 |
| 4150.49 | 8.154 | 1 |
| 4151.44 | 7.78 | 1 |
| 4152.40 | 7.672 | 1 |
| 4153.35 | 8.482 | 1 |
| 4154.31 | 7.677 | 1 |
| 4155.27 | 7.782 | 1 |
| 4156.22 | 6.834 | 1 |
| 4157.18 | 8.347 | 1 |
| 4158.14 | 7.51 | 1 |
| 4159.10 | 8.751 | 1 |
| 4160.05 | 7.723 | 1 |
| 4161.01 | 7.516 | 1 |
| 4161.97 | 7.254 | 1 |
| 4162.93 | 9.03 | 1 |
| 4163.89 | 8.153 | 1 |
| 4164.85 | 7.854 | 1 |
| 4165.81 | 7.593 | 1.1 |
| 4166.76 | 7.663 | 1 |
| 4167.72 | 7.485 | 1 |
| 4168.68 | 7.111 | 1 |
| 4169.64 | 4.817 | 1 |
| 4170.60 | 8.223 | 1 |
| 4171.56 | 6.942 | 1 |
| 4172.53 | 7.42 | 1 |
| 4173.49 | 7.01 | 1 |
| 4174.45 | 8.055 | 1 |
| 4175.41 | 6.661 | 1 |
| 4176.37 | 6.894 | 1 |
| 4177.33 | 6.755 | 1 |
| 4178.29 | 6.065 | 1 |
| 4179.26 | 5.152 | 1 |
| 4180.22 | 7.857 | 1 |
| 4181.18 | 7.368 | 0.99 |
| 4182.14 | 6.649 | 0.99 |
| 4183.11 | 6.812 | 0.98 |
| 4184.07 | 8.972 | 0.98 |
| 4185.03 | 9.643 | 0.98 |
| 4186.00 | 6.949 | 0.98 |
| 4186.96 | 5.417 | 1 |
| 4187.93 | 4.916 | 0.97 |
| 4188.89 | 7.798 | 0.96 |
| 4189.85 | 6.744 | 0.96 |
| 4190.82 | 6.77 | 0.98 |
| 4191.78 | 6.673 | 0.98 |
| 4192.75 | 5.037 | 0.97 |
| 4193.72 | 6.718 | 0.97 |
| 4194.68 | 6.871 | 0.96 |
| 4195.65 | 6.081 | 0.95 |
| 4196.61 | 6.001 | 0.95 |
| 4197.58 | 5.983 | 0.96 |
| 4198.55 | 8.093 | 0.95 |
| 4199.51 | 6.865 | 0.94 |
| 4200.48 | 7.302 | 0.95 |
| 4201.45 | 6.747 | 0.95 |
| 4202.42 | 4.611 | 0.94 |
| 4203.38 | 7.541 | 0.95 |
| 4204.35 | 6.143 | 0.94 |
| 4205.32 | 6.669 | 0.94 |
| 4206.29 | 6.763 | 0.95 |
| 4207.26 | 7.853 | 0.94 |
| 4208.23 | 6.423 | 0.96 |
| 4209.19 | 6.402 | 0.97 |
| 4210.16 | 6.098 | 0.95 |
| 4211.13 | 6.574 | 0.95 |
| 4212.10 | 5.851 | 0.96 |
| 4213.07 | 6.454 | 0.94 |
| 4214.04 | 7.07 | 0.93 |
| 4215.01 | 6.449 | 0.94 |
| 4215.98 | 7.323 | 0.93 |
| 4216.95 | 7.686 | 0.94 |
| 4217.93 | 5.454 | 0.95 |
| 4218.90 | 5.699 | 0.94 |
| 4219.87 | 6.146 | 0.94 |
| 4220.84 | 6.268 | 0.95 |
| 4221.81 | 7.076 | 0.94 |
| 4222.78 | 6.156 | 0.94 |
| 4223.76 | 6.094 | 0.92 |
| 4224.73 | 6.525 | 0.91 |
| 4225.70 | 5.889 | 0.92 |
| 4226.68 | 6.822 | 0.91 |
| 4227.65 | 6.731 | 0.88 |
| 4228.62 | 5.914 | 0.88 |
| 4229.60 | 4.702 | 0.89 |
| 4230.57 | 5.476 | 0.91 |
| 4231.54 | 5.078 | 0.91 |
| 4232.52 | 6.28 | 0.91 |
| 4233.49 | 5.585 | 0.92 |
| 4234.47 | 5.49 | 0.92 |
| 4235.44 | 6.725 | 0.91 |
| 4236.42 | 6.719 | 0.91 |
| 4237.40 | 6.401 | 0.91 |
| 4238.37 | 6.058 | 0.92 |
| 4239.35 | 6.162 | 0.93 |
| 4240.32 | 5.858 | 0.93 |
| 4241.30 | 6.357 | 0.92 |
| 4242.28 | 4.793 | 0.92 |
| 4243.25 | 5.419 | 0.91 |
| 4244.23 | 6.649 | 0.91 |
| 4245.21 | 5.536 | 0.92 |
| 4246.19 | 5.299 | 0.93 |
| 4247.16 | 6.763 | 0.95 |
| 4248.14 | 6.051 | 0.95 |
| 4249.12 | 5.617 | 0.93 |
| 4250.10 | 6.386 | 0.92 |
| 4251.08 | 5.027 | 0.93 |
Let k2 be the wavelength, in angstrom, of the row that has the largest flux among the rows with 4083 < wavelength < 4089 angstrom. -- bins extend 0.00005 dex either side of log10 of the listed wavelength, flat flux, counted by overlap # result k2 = 4088.83 angstrom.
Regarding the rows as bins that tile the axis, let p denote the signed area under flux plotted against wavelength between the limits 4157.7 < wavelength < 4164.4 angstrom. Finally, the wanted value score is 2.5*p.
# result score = 134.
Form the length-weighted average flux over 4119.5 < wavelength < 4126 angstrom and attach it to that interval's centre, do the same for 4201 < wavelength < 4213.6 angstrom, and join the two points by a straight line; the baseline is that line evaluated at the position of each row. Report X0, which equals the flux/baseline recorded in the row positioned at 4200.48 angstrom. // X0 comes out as 1.13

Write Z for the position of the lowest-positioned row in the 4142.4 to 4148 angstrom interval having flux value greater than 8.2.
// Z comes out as 4142.85 angstrom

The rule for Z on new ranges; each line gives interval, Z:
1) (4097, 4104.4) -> 4097.31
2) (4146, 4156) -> 4146.67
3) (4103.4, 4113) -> 4103.92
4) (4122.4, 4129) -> 4125.71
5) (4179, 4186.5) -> 4184.07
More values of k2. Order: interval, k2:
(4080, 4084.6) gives 4082.24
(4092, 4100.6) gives 4099.20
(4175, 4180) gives 4176.37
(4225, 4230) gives 4226.68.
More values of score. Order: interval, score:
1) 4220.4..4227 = 105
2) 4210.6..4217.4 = 115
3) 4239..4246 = 101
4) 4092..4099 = 162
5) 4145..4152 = 147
